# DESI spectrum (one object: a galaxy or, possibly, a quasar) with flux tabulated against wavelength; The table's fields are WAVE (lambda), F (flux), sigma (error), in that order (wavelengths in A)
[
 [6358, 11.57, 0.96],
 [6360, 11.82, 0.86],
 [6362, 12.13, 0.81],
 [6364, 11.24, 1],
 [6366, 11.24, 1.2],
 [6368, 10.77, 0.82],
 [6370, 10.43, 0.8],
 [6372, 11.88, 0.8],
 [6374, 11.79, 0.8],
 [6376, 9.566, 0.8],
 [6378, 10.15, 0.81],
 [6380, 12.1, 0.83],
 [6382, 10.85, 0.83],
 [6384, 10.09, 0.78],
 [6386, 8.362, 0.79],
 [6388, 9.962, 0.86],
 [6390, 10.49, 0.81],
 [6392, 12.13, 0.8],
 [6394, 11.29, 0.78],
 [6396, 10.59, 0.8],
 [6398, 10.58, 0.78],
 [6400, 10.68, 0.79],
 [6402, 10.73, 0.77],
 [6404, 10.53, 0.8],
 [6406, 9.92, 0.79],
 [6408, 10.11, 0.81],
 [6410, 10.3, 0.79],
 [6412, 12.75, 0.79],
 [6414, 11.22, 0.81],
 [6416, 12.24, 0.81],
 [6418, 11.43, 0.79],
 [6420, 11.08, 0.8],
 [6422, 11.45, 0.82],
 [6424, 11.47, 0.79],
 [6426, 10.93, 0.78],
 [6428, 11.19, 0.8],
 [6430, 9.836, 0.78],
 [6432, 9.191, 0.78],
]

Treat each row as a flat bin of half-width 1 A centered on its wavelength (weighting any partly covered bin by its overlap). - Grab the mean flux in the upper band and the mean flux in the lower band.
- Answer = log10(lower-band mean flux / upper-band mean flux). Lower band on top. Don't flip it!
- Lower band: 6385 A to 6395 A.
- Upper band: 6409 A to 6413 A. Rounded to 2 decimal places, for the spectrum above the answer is -0.04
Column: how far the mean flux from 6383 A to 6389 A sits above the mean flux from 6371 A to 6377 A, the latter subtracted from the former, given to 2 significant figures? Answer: -1.6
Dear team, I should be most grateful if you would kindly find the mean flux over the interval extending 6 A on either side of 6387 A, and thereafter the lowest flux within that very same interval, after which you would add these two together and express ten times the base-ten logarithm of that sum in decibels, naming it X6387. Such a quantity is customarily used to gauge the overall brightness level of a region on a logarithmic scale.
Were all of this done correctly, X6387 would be 12.7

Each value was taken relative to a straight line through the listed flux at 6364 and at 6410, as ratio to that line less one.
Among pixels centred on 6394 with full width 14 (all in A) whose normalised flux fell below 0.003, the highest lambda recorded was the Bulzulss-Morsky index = 6396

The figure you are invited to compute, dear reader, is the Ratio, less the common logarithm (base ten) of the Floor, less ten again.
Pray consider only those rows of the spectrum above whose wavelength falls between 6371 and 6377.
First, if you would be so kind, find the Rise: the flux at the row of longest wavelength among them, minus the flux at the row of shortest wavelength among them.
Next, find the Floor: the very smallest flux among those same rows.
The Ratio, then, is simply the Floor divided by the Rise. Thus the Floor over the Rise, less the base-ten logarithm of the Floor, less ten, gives -15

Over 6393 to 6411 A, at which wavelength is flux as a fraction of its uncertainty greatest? 6394 A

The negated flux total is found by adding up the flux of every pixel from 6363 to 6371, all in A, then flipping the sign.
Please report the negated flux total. -43.7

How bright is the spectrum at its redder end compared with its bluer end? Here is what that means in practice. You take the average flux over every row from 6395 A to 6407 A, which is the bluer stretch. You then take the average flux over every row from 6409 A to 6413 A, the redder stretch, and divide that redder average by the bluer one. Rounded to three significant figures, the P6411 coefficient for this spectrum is 1.10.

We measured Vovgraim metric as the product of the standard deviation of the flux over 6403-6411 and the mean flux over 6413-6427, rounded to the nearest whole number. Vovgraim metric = 3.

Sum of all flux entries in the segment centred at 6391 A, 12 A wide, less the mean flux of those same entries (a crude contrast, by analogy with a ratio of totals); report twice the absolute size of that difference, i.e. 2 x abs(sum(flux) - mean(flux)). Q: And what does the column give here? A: 105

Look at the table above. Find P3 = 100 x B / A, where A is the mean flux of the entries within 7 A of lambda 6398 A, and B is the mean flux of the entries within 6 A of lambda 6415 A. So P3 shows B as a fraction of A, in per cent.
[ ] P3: 105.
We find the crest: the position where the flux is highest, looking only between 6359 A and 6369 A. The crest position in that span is 6362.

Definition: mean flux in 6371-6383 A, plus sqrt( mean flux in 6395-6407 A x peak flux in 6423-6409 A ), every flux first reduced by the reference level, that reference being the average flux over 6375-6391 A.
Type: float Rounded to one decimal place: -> 1.7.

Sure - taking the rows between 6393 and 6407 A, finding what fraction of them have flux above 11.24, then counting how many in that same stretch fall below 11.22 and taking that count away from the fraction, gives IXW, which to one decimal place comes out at -5.9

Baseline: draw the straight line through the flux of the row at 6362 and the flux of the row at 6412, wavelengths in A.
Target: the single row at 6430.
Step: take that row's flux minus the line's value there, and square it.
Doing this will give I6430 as 9.8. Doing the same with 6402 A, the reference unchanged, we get 3.6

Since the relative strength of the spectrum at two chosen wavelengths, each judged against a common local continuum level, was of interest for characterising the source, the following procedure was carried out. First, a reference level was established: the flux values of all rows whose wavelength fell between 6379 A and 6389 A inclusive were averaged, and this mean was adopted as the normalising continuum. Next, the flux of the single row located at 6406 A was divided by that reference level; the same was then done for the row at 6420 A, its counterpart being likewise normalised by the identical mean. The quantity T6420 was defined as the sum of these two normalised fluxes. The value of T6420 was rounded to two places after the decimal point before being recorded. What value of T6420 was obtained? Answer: 2.04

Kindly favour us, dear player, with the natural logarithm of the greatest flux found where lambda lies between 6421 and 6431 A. 2.44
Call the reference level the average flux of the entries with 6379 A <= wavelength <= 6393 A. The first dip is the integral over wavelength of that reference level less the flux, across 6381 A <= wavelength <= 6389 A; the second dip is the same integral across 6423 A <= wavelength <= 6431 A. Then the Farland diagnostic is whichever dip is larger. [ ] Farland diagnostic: 6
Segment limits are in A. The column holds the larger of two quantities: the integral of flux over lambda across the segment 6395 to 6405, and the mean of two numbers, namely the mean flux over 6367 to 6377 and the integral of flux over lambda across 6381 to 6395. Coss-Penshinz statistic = 106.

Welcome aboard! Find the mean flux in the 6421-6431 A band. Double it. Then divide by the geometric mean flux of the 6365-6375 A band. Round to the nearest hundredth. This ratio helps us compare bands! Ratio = 1.96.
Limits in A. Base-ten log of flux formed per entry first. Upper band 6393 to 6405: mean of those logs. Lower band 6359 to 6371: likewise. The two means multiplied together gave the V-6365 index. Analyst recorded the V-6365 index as 1.08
